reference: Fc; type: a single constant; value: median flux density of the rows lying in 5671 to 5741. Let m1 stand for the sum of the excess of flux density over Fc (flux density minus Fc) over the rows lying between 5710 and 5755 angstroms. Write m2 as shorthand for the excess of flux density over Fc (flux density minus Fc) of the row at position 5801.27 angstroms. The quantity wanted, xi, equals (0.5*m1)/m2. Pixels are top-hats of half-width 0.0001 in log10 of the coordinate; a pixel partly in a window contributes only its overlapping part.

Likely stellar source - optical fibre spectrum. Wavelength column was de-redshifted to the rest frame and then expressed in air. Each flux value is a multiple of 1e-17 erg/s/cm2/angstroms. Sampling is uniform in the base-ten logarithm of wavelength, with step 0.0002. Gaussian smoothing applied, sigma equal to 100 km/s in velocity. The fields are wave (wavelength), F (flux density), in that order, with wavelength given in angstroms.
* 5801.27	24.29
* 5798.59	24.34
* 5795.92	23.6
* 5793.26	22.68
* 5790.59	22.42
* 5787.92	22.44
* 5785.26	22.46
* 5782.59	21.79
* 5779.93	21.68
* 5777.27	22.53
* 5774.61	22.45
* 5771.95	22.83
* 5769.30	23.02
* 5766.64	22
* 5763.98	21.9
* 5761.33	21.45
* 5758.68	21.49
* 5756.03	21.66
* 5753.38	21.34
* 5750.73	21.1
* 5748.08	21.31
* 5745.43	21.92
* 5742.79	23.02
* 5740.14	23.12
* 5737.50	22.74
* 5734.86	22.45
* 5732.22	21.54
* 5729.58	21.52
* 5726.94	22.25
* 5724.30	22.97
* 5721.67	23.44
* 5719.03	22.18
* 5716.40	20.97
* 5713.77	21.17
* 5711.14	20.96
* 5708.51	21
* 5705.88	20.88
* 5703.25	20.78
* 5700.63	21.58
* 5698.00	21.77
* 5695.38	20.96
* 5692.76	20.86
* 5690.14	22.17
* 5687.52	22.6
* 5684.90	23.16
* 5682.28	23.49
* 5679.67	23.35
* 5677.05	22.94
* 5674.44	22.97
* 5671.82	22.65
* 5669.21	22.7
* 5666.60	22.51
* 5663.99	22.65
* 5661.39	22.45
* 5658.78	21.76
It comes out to -1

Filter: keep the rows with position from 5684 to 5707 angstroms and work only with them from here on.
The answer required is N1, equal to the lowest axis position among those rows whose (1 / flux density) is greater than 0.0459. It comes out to 5692.76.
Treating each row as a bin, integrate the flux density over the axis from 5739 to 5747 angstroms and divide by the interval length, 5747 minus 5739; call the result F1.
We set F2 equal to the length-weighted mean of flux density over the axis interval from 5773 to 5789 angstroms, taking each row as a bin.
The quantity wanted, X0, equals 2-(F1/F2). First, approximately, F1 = 22.6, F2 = 22.2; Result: 0.98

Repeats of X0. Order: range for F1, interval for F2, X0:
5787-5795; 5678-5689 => 1.02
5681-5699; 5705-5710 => 0.94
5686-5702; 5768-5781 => 1.04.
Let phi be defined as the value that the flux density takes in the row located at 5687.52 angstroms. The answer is 22.6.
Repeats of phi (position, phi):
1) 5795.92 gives 23.6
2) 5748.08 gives 21.31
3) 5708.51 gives 21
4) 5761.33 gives 21.45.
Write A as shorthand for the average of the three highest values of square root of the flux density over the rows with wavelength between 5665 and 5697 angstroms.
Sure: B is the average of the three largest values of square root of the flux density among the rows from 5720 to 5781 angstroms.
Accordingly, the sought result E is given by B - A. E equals -0.01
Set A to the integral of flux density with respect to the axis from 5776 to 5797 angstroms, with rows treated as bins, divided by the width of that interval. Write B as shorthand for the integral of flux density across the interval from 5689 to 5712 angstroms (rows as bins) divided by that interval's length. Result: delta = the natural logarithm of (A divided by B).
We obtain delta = 0.056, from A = 22.44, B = 21.2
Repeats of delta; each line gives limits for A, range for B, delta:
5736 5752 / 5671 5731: 0.008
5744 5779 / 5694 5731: 0.015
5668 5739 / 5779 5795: -0.010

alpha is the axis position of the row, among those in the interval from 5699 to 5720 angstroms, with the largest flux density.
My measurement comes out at 5719.03 angstroms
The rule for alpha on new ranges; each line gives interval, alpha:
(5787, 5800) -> 5798.59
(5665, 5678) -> 5674.44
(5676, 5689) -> 5682.28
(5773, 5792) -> 5777.27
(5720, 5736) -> 5721.67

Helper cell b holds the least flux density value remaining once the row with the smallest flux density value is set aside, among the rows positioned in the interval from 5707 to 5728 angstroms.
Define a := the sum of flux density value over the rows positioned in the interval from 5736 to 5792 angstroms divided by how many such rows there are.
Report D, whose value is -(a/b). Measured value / -1.06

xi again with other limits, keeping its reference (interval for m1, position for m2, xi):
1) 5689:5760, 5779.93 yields 12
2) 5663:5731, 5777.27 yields -3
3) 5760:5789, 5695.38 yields 0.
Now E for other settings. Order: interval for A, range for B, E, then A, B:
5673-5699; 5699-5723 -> -0.10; 4.83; 4.73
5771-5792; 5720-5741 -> 0.06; 4.75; 4.81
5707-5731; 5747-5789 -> -0.01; 4.78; 4.77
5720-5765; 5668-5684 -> 0.01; 4.82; 4.82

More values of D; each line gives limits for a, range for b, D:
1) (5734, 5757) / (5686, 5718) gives -1.06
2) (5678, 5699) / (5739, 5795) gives -1.05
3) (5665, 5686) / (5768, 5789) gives -1.05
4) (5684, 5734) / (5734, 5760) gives -1.02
